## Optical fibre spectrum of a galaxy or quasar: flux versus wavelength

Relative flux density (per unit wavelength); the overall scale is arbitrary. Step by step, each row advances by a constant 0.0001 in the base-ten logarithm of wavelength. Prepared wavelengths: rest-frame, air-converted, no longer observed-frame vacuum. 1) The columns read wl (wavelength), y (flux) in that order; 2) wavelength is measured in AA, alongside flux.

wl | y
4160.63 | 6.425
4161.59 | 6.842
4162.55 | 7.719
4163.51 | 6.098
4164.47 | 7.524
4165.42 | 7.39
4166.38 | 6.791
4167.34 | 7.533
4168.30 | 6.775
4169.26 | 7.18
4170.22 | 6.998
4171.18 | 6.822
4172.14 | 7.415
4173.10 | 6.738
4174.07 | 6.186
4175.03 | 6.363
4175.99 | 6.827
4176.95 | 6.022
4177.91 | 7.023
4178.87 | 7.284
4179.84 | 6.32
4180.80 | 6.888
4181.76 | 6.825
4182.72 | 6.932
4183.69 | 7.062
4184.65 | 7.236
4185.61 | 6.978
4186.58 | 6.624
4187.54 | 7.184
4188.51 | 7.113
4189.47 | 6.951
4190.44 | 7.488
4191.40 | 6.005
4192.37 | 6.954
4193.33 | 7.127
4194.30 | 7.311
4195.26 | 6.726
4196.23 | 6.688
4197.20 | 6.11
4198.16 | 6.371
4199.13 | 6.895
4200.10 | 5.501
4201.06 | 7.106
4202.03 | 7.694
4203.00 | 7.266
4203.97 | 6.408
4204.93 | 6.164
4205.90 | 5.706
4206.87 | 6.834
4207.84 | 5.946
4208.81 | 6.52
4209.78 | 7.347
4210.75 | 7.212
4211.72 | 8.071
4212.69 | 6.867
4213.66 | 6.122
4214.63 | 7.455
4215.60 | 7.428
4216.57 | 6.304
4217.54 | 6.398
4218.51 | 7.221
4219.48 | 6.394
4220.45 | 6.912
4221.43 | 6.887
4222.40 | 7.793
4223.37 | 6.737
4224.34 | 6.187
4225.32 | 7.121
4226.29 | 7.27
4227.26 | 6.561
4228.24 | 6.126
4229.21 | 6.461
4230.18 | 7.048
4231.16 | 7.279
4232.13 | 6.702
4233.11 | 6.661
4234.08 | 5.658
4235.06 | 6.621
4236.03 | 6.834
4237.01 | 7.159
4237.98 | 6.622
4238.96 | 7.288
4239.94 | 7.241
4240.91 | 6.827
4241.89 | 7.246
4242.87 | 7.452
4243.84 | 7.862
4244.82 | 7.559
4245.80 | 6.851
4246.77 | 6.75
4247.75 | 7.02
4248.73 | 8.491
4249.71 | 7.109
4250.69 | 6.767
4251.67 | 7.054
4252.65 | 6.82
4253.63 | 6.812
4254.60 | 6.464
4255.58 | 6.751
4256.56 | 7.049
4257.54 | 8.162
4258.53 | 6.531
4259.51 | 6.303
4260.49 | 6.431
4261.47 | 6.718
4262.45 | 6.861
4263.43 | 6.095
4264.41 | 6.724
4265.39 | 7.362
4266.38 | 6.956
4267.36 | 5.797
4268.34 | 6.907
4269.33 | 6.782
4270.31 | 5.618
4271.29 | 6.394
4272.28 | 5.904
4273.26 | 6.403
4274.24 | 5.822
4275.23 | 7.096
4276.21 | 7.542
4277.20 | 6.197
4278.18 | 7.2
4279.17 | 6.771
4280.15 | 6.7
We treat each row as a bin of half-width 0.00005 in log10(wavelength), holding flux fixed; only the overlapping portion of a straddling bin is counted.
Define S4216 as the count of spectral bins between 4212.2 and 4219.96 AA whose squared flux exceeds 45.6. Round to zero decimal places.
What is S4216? 4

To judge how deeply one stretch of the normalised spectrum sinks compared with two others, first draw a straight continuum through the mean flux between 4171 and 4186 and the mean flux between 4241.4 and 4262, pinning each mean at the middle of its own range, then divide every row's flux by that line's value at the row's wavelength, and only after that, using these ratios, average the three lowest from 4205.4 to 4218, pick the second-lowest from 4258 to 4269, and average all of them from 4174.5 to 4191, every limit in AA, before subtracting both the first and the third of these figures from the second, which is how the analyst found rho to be -1.01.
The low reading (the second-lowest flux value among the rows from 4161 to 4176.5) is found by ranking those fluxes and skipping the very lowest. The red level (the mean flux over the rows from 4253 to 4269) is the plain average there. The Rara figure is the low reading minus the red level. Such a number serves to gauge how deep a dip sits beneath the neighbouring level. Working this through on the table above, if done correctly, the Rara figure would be -0.56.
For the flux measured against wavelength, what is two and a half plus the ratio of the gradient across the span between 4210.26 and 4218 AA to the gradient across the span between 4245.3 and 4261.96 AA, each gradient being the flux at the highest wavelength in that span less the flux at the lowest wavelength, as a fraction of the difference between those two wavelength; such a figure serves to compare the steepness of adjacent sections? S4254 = 16.6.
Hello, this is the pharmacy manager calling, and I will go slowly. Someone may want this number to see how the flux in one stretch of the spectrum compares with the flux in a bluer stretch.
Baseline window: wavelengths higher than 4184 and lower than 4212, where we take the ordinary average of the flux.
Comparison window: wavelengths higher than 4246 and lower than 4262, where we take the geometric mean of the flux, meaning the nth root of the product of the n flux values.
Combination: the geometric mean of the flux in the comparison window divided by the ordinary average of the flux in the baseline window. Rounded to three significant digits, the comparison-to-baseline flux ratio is 1.02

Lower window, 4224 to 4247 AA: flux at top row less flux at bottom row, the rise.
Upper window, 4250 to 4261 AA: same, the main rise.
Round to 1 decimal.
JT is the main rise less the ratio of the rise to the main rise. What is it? 1.3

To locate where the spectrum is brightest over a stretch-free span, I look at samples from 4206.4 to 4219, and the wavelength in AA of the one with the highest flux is 4211.72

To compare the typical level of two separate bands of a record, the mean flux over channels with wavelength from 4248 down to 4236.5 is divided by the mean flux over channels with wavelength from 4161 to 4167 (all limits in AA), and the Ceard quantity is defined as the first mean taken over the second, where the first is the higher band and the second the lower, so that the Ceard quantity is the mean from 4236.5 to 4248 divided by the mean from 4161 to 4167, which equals 1.01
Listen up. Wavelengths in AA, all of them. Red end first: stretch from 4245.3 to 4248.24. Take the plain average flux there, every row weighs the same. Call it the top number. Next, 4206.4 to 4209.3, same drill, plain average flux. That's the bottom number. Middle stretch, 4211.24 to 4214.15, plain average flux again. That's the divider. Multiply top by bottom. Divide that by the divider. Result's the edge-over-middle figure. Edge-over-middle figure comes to 6.3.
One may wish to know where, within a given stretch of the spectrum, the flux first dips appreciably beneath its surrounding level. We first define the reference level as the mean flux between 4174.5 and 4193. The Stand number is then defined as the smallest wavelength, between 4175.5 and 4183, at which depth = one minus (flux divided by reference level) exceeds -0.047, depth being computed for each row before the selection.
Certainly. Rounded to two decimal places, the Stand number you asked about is 4175.99 AA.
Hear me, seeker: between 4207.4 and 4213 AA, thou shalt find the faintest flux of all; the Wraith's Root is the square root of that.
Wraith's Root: 2.44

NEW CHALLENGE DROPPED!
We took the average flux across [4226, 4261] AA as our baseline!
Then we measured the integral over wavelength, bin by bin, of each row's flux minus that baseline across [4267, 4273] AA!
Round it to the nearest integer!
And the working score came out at -4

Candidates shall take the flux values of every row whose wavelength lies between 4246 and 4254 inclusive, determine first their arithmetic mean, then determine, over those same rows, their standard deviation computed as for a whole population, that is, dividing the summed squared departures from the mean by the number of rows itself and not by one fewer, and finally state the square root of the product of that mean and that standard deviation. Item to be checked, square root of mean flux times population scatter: 1.96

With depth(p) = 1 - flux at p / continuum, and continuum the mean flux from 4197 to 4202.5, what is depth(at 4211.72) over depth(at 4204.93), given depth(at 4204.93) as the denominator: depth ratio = -3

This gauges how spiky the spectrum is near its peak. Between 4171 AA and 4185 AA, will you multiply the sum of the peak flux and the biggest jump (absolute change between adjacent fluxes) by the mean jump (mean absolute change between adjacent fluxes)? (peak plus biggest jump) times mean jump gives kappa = 3.9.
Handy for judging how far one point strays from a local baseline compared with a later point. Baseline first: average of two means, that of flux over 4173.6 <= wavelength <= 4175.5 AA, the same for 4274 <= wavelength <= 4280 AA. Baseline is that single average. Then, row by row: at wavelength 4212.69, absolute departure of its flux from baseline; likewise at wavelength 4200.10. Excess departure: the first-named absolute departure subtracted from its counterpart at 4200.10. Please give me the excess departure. 0.7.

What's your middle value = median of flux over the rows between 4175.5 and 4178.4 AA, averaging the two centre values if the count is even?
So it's 6.8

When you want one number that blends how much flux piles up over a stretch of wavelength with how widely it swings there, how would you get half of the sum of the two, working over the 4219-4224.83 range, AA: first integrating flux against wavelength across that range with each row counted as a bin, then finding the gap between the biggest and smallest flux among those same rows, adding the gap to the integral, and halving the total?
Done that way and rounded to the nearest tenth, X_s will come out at 20.7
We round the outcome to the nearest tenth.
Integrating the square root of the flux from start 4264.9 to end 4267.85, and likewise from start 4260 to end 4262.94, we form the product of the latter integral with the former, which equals 57.9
